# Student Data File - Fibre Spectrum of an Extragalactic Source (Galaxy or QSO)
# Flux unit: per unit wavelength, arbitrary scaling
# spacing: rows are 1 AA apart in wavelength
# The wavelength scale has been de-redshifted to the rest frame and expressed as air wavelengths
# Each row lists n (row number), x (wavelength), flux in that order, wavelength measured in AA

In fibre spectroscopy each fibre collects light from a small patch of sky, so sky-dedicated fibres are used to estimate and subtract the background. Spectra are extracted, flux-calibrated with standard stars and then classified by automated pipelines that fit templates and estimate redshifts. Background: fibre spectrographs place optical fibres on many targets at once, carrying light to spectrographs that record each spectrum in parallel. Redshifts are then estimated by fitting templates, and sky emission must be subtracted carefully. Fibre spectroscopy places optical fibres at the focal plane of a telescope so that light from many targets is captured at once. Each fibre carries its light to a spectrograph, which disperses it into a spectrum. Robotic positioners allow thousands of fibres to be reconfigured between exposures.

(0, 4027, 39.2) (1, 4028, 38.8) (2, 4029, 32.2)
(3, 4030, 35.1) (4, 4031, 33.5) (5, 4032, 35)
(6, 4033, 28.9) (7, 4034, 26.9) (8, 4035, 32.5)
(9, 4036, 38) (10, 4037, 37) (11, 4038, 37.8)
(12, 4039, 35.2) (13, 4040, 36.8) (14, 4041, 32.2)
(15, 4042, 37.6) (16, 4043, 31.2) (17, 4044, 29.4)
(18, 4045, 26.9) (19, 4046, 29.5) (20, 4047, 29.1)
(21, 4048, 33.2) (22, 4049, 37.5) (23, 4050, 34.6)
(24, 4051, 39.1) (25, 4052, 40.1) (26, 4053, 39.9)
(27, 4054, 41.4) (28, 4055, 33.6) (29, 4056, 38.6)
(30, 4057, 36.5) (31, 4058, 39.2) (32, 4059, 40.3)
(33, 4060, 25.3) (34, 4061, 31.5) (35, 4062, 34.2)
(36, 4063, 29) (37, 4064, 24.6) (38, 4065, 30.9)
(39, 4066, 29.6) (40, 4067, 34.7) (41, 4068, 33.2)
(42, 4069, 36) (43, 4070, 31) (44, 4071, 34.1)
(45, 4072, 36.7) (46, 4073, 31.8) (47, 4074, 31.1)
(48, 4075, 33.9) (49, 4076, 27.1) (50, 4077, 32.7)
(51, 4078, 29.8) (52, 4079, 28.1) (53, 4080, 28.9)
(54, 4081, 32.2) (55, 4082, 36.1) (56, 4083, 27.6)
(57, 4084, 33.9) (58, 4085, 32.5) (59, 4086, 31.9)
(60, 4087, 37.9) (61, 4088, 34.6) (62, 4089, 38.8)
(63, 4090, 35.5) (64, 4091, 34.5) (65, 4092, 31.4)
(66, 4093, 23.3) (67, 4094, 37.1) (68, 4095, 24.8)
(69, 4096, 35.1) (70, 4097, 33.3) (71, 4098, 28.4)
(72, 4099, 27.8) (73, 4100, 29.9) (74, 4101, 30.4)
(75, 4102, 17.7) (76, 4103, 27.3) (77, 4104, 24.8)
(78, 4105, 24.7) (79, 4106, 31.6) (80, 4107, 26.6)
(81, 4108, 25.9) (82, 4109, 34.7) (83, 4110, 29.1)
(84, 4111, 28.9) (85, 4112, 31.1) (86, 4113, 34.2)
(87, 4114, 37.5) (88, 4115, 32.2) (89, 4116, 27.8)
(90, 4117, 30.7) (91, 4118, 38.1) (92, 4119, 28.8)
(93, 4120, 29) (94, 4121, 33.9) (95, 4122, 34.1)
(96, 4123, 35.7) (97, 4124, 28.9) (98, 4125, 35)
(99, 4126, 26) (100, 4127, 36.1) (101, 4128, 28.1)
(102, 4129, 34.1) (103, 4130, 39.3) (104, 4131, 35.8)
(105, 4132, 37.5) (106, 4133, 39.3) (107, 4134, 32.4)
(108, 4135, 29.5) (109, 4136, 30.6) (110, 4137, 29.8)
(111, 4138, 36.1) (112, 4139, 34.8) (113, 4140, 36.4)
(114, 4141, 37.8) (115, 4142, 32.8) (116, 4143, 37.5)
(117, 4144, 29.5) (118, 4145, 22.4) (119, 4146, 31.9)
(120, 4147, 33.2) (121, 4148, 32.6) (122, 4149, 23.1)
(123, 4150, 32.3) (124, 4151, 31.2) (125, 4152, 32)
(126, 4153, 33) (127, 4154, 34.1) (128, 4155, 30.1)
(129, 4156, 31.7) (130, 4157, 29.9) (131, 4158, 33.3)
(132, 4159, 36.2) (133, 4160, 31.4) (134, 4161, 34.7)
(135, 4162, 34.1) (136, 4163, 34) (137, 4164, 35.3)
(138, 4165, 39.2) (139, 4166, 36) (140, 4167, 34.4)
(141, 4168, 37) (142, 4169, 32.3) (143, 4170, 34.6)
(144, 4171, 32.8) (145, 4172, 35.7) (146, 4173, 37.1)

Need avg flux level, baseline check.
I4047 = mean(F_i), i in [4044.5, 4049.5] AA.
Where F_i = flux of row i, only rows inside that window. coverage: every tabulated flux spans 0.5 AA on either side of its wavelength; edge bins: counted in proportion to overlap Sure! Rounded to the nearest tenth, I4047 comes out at 31.2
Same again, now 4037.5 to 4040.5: 36.6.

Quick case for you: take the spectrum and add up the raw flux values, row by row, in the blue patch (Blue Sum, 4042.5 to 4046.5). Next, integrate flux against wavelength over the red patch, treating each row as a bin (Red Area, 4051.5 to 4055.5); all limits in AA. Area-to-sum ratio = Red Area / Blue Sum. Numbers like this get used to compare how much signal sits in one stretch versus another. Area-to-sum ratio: 1.32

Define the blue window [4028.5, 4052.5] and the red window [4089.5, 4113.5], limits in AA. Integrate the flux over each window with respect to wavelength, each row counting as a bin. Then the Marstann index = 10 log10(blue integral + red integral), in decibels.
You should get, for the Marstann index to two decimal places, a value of 31.81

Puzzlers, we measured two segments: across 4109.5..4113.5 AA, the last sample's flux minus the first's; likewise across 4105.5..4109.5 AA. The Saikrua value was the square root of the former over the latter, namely 1.3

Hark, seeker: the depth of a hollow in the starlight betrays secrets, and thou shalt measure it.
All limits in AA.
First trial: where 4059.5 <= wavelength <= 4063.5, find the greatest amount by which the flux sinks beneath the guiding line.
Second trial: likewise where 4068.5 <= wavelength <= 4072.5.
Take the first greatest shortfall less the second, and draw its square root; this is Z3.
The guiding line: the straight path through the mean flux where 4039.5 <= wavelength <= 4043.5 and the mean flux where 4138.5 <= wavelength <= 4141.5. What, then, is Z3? 2.3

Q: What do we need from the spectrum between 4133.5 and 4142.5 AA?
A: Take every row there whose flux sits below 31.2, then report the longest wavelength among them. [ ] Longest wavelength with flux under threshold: 4137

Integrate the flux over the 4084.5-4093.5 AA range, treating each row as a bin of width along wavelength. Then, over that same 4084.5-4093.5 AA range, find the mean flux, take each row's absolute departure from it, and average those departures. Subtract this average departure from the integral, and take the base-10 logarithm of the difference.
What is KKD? 2.47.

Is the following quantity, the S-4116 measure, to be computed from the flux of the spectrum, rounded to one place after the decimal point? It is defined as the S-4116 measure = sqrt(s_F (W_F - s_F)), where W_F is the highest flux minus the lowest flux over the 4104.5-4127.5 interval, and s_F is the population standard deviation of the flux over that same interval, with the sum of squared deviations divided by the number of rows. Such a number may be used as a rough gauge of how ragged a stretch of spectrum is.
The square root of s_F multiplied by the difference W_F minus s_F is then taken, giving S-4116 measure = 6.1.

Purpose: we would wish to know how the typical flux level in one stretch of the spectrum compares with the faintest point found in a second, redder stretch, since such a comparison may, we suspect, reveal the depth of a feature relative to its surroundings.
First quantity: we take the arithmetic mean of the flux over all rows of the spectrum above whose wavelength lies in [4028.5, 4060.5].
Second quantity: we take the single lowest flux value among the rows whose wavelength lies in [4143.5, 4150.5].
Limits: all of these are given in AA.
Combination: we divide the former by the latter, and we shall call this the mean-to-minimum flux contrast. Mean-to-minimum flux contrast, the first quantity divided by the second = 1.54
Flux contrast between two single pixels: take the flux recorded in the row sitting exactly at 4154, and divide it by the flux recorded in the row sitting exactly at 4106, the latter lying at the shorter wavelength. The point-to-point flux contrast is 1.08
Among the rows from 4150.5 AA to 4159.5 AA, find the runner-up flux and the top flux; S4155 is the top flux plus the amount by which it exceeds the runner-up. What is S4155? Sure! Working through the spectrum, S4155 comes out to 38.3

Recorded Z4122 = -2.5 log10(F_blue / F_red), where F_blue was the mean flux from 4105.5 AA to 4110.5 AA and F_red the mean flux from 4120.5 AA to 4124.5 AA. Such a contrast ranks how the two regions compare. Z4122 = 0.12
